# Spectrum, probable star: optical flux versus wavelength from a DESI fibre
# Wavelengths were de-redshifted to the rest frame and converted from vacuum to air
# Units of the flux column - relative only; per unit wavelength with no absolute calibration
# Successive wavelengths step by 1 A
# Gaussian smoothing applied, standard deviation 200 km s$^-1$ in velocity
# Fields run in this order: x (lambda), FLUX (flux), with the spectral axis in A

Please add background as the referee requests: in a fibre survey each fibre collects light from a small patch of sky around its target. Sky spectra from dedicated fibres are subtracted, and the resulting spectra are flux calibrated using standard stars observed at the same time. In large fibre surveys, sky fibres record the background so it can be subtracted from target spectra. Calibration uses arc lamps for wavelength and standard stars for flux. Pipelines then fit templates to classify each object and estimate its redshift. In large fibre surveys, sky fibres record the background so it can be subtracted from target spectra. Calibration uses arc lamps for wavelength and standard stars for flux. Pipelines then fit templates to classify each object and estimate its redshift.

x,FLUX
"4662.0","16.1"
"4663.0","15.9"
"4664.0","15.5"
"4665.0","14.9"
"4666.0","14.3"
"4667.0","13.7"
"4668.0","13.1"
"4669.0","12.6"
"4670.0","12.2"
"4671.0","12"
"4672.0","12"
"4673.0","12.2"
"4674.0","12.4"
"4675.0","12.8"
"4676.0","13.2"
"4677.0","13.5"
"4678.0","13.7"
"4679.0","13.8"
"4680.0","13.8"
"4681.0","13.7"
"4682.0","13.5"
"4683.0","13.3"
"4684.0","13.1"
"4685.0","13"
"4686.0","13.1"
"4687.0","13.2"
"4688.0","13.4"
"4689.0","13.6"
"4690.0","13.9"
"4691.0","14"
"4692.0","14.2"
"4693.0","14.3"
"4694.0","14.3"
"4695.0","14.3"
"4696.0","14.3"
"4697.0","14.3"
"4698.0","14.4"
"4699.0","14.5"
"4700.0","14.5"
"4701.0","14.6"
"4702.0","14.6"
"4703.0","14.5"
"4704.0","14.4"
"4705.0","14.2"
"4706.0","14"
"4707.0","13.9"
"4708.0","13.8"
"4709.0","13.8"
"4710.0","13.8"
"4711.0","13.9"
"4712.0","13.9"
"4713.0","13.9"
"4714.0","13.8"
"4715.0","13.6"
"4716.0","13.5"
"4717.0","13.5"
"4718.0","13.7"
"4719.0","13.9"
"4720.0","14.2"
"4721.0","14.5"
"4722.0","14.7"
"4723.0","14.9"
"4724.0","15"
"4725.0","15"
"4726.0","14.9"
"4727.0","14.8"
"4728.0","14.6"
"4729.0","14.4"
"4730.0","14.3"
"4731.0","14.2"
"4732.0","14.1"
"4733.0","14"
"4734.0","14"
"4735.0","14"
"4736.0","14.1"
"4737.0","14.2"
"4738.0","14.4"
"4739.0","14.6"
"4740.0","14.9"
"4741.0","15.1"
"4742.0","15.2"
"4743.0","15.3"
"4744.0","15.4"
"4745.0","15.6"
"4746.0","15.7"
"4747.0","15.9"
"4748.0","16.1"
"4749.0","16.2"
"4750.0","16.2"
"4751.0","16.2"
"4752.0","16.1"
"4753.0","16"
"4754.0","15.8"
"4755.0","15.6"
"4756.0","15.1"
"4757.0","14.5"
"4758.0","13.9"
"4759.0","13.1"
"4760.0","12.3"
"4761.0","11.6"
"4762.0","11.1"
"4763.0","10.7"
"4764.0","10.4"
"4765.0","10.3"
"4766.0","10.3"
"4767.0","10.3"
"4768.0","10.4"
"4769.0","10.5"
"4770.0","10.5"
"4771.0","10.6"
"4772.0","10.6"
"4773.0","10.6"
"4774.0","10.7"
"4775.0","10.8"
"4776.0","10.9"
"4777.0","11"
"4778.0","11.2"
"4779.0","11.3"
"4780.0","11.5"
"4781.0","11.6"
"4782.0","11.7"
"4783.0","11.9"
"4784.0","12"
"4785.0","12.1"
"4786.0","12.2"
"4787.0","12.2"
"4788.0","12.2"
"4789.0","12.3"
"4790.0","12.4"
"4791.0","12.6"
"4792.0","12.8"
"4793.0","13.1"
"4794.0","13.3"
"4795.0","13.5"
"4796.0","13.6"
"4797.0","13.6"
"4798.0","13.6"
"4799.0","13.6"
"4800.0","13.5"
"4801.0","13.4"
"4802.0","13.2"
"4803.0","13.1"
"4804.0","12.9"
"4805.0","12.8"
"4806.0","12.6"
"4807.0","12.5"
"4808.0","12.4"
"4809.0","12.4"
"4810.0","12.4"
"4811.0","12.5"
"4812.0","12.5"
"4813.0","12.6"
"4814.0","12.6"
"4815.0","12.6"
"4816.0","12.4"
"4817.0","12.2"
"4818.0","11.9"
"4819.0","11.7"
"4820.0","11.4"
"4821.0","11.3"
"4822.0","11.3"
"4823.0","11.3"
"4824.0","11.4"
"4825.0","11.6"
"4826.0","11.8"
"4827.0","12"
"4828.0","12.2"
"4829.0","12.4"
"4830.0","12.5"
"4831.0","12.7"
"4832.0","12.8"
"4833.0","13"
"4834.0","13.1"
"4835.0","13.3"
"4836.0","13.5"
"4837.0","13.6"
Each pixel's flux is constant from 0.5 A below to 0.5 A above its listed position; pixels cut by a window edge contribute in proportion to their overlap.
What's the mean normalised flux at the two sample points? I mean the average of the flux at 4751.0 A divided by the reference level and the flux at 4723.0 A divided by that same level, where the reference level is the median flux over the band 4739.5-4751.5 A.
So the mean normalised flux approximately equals 0.99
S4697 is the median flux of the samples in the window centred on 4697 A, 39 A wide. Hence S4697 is 13.9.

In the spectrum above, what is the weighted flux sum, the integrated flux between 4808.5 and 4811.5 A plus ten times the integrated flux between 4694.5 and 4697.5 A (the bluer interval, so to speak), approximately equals 466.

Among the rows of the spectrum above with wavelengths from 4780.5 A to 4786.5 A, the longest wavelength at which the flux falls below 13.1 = 4786.0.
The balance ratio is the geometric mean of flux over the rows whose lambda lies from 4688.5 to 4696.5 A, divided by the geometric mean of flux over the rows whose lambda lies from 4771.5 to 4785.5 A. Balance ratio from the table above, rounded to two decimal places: 1.25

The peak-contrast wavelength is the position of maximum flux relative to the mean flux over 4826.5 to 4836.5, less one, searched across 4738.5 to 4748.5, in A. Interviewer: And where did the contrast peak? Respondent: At 4748.0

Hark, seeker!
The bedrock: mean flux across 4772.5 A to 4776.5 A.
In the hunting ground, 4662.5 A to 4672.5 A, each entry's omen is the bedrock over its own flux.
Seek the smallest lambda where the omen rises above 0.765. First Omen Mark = 4667.0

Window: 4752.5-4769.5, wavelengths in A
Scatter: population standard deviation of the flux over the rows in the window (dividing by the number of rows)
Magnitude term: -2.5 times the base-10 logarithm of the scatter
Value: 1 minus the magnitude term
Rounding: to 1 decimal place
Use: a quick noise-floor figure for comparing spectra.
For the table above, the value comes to 1.8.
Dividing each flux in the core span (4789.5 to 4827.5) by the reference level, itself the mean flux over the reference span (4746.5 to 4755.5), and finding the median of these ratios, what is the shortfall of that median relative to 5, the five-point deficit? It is 4.22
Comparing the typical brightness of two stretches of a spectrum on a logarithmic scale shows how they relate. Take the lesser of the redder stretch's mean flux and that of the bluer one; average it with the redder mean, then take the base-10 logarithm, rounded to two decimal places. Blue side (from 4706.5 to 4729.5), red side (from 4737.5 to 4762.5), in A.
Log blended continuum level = 1.16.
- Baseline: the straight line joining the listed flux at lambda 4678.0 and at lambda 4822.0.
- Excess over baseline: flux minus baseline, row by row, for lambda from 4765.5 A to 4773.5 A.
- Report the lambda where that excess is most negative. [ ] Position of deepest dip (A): 4766.0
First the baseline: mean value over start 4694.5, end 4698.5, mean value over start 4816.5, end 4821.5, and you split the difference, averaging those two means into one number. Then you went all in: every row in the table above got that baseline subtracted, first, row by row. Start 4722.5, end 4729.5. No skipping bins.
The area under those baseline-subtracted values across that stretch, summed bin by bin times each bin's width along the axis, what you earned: 13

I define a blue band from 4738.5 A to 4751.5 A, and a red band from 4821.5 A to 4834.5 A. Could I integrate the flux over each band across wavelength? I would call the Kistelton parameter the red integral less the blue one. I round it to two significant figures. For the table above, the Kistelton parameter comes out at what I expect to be -44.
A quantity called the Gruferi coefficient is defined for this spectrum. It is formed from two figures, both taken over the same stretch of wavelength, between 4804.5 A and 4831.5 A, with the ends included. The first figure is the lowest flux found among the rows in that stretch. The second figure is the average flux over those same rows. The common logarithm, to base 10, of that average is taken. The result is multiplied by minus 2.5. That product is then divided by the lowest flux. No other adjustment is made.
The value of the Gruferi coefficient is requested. -0.240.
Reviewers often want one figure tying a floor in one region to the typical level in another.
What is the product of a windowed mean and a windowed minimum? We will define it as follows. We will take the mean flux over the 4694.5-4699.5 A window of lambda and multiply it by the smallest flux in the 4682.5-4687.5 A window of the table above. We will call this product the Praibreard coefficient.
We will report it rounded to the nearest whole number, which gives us 187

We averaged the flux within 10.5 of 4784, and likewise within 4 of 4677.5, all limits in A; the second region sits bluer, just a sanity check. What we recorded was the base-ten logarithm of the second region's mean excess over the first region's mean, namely 0.17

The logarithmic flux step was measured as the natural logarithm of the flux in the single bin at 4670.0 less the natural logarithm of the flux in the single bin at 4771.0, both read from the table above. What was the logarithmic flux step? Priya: 0.14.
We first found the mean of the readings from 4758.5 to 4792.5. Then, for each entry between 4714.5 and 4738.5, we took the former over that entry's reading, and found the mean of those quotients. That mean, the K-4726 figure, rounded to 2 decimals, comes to 0.80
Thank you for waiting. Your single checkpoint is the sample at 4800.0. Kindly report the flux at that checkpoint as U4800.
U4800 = 13.5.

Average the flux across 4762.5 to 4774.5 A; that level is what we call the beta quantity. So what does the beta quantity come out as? 10.5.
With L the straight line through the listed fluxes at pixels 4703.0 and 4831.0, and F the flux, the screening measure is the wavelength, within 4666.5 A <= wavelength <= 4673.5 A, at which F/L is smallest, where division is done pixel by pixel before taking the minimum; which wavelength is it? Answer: 4671.0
